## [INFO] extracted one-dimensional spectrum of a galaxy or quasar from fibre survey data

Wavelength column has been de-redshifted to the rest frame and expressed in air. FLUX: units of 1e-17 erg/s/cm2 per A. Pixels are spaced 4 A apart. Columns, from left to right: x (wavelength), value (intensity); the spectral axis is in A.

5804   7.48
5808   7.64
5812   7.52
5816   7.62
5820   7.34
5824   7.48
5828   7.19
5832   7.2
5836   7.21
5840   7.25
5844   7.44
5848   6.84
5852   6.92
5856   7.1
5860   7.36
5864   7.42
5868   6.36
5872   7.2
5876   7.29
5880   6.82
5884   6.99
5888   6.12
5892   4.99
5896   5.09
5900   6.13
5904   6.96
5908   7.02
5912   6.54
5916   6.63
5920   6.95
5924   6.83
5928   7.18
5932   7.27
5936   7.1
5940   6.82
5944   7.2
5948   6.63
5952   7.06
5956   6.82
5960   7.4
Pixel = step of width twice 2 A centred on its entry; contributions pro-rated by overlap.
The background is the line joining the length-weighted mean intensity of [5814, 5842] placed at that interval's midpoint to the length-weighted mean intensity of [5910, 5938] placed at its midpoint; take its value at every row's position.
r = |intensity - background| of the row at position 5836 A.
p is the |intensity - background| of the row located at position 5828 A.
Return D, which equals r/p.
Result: 0.6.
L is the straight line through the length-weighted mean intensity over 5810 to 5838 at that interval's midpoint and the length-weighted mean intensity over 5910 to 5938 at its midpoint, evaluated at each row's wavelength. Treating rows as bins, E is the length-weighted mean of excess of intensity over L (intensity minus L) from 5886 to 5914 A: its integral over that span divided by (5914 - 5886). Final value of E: -0.91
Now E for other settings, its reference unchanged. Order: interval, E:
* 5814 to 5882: -0.08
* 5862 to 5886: -0.13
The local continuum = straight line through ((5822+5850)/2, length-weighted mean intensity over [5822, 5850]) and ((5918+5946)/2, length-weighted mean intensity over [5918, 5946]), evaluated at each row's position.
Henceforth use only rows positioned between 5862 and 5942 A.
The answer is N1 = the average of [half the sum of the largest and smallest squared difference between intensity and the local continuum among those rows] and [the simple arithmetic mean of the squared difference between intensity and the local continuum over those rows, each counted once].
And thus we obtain 1.45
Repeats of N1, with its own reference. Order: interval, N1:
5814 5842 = 0.04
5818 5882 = 0.20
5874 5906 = 1.82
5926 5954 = 0.06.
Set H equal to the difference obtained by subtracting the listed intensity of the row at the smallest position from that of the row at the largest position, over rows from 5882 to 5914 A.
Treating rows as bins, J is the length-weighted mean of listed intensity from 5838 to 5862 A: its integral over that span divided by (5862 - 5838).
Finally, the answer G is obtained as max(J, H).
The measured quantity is 7.15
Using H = -0.45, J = 7.15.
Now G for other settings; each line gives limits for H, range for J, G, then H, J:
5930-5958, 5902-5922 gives 6.82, -0.45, 6.82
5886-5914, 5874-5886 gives 7.03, 0.42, 7.03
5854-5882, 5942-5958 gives 6.93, -0.28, 6.93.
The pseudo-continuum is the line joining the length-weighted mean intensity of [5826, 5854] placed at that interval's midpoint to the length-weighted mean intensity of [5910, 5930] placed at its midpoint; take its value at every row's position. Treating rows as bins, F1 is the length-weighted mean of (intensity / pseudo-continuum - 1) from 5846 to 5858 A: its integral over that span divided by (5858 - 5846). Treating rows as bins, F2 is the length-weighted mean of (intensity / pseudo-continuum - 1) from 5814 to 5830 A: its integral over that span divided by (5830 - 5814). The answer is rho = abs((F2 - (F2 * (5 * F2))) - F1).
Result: 0.043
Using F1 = -0.021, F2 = 0.03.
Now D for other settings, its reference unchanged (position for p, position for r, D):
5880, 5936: 0.8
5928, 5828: 0.5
